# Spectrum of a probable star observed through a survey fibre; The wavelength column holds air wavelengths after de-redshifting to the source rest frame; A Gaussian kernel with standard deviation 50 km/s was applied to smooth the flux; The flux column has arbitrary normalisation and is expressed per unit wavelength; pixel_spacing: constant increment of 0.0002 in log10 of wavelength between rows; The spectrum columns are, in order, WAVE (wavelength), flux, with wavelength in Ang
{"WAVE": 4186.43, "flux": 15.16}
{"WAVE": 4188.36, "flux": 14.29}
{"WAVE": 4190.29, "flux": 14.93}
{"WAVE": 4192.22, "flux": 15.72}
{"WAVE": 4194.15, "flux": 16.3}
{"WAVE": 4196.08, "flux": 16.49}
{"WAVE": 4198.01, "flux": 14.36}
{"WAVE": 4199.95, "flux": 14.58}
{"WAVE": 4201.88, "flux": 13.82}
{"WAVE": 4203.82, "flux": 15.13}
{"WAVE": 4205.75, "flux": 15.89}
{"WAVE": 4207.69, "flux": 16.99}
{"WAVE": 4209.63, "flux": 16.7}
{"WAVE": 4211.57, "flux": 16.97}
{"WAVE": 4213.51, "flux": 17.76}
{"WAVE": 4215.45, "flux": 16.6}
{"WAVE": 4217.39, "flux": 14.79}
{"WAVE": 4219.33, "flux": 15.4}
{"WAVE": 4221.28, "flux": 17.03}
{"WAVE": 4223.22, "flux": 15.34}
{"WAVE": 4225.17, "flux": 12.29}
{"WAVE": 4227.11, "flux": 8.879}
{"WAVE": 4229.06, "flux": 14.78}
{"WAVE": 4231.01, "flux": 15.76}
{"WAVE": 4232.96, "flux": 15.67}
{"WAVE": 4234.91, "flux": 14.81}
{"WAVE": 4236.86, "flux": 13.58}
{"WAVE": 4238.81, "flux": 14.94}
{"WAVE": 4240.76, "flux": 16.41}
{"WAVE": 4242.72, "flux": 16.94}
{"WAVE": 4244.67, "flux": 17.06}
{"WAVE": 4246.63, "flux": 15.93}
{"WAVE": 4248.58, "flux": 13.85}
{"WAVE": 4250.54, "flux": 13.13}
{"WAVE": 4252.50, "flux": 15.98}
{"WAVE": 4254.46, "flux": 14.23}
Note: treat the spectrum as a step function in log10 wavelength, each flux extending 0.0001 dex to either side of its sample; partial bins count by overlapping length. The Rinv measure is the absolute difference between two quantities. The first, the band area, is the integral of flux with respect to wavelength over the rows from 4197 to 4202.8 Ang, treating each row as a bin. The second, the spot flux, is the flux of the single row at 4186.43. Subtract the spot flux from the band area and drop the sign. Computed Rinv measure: 68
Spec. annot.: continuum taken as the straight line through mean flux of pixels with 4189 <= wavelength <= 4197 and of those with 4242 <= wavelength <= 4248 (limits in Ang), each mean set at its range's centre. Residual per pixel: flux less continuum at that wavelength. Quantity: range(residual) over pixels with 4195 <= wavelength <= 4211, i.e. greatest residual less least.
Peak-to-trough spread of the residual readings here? 3.1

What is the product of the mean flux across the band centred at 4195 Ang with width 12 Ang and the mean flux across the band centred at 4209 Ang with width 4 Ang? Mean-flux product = 259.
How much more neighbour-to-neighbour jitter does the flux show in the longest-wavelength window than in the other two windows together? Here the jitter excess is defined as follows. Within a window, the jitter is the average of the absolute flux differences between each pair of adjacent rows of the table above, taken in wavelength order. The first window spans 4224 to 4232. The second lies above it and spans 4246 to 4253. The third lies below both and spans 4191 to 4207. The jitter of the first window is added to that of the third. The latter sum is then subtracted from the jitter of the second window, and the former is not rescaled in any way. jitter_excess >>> -2.40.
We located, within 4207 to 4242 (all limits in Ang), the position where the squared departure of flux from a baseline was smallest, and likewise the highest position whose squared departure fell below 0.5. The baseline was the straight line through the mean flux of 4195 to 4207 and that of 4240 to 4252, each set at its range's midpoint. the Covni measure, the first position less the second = -15.6 Ang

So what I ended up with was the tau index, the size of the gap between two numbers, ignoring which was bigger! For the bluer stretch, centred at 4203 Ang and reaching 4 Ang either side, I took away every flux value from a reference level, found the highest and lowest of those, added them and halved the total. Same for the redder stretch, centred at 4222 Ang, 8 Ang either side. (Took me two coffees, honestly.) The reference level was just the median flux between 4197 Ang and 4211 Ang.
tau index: 1.90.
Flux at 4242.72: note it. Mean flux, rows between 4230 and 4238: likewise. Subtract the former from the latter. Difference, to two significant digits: -2.0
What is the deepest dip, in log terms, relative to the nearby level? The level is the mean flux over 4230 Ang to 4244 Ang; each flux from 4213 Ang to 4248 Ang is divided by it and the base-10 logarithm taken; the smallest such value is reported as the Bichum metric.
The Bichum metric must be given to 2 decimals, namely -0.24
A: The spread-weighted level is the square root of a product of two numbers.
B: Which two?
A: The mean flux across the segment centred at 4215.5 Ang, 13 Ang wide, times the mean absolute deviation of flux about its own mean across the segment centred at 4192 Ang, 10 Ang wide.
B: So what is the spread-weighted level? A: 3.5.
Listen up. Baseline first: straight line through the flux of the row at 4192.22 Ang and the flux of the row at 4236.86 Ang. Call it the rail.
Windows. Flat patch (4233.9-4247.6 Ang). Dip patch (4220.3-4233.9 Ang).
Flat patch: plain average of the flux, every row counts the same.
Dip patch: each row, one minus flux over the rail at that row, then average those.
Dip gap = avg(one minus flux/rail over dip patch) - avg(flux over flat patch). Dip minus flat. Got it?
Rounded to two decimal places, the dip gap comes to -15.68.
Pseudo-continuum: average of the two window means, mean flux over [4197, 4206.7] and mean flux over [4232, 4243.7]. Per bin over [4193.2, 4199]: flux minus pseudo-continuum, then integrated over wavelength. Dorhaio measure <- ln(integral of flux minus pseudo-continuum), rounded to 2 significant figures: 1.3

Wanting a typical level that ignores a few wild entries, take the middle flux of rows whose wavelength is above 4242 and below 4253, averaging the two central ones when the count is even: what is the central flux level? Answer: 16.0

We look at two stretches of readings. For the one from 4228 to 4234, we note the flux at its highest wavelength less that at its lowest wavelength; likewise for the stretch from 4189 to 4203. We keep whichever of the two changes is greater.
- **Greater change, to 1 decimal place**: 0.9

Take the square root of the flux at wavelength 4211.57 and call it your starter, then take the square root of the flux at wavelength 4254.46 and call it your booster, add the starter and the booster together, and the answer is 7.9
